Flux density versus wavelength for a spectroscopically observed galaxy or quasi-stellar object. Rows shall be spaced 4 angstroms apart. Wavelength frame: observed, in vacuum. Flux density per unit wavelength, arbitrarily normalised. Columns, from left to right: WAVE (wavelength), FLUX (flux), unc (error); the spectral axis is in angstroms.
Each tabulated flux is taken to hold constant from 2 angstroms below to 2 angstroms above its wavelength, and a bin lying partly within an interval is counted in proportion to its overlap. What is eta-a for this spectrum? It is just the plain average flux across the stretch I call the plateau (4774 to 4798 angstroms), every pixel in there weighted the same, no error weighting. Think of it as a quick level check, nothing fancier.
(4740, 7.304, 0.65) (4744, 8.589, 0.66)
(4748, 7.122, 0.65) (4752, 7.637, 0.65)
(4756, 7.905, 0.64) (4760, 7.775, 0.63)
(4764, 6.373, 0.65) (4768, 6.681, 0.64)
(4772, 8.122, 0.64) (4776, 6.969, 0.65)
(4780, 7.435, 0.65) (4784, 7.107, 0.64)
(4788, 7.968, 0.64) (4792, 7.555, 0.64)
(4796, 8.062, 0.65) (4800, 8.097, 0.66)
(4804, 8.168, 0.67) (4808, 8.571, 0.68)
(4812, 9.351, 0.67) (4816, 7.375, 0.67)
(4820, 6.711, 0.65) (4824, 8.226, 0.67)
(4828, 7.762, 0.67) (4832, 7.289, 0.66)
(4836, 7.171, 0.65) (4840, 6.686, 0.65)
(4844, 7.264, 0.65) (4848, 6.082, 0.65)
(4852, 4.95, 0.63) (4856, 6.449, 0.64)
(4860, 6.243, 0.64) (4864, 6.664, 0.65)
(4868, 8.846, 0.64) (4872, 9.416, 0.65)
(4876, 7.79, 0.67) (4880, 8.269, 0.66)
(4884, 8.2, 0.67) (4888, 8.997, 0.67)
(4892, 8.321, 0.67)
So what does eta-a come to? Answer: 7.5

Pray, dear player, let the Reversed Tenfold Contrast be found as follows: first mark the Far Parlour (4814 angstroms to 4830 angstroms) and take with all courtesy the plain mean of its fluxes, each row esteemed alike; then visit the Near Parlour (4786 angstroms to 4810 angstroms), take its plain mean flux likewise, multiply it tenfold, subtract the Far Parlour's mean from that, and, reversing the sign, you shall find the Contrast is -73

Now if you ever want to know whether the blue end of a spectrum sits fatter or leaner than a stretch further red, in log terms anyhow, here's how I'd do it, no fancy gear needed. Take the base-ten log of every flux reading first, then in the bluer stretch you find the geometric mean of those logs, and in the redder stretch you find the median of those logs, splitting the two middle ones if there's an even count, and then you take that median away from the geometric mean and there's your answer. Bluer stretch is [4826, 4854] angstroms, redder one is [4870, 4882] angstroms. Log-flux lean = -0.10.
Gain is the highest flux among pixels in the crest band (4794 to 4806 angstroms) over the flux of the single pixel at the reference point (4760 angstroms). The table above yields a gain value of 1.05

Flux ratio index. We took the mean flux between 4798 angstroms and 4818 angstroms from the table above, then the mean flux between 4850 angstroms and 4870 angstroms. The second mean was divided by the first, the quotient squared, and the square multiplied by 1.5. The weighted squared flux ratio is 0.95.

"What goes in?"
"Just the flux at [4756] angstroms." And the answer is 7.905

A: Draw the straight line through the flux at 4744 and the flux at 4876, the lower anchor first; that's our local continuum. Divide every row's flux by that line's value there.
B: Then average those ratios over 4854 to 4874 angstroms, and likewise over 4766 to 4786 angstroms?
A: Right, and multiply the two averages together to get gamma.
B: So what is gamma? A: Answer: 0.828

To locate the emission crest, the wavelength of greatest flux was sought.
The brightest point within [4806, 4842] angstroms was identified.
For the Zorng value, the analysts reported 4812 angstroms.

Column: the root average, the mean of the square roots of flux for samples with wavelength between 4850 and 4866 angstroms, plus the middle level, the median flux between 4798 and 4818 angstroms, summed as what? 10.6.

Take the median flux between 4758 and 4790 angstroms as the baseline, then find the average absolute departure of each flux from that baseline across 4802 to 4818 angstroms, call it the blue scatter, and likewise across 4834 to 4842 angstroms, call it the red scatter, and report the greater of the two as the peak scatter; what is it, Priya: 1.10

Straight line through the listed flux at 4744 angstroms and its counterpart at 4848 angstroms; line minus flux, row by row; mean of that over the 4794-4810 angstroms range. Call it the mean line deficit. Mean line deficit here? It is -1.0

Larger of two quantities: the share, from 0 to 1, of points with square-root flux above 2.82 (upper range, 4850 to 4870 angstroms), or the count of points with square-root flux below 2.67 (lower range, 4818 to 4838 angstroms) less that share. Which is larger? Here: 0.80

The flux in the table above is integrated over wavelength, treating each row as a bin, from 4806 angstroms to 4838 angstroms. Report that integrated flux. 250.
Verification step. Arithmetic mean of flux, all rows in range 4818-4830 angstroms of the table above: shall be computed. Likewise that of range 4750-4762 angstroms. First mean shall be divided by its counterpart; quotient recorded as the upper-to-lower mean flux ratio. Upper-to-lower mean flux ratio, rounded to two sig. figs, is 0.97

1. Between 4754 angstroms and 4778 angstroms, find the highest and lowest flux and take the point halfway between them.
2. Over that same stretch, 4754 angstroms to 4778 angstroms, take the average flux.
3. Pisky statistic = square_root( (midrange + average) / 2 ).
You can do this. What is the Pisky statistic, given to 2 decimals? 2.70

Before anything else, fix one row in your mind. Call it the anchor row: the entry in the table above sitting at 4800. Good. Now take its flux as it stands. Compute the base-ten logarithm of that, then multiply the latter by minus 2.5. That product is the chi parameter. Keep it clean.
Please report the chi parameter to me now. -2.27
